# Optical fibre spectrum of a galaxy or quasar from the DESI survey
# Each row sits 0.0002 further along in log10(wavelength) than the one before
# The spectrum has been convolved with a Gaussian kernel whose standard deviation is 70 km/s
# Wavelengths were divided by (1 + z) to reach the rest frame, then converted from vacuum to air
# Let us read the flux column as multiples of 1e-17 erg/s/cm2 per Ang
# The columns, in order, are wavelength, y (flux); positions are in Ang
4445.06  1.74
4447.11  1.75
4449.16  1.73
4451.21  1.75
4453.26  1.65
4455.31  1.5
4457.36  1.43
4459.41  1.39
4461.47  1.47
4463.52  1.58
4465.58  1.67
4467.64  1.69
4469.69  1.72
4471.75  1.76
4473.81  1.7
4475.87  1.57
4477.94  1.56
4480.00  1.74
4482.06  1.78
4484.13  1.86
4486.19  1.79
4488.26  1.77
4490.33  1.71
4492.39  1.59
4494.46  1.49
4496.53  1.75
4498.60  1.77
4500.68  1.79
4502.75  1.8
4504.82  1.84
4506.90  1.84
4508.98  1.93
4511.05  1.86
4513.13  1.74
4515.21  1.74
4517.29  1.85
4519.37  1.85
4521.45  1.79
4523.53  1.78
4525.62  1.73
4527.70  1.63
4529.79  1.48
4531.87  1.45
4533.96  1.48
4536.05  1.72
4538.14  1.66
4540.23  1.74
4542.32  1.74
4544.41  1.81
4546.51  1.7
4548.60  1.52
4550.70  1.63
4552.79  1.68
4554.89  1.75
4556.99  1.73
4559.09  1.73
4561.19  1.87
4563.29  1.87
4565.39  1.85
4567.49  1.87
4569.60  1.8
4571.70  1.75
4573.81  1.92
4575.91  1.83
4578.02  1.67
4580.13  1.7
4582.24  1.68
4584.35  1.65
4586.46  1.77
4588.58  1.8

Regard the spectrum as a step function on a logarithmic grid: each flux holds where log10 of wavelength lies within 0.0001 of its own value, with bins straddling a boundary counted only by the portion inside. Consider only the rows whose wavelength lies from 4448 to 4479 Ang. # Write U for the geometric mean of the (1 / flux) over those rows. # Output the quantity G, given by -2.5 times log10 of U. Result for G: 0.515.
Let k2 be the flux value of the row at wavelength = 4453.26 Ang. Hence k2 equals 1.65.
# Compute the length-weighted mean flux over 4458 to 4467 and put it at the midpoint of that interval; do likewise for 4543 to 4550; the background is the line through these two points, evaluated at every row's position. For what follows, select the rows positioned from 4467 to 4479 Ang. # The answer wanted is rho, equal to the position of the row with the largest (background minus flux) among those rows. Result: 4477.94 Ang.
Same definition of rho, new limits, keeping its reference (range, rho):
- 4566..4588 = 4584.35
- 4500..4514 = 4513.13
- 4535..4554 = 4548.60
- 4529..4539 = 4531.87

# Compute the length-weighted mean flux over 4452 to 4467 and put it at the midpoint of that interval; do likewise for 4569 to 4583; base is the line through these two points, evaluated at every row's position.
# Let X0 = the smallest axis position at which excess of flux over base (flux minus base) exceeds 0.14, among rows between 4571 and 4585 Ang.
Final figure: 4573.81 Ang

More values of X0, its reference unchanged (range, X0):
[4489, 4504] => 4496.53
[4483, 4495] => 4484.13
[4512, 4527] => 4517.29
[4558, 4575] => 4573.81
